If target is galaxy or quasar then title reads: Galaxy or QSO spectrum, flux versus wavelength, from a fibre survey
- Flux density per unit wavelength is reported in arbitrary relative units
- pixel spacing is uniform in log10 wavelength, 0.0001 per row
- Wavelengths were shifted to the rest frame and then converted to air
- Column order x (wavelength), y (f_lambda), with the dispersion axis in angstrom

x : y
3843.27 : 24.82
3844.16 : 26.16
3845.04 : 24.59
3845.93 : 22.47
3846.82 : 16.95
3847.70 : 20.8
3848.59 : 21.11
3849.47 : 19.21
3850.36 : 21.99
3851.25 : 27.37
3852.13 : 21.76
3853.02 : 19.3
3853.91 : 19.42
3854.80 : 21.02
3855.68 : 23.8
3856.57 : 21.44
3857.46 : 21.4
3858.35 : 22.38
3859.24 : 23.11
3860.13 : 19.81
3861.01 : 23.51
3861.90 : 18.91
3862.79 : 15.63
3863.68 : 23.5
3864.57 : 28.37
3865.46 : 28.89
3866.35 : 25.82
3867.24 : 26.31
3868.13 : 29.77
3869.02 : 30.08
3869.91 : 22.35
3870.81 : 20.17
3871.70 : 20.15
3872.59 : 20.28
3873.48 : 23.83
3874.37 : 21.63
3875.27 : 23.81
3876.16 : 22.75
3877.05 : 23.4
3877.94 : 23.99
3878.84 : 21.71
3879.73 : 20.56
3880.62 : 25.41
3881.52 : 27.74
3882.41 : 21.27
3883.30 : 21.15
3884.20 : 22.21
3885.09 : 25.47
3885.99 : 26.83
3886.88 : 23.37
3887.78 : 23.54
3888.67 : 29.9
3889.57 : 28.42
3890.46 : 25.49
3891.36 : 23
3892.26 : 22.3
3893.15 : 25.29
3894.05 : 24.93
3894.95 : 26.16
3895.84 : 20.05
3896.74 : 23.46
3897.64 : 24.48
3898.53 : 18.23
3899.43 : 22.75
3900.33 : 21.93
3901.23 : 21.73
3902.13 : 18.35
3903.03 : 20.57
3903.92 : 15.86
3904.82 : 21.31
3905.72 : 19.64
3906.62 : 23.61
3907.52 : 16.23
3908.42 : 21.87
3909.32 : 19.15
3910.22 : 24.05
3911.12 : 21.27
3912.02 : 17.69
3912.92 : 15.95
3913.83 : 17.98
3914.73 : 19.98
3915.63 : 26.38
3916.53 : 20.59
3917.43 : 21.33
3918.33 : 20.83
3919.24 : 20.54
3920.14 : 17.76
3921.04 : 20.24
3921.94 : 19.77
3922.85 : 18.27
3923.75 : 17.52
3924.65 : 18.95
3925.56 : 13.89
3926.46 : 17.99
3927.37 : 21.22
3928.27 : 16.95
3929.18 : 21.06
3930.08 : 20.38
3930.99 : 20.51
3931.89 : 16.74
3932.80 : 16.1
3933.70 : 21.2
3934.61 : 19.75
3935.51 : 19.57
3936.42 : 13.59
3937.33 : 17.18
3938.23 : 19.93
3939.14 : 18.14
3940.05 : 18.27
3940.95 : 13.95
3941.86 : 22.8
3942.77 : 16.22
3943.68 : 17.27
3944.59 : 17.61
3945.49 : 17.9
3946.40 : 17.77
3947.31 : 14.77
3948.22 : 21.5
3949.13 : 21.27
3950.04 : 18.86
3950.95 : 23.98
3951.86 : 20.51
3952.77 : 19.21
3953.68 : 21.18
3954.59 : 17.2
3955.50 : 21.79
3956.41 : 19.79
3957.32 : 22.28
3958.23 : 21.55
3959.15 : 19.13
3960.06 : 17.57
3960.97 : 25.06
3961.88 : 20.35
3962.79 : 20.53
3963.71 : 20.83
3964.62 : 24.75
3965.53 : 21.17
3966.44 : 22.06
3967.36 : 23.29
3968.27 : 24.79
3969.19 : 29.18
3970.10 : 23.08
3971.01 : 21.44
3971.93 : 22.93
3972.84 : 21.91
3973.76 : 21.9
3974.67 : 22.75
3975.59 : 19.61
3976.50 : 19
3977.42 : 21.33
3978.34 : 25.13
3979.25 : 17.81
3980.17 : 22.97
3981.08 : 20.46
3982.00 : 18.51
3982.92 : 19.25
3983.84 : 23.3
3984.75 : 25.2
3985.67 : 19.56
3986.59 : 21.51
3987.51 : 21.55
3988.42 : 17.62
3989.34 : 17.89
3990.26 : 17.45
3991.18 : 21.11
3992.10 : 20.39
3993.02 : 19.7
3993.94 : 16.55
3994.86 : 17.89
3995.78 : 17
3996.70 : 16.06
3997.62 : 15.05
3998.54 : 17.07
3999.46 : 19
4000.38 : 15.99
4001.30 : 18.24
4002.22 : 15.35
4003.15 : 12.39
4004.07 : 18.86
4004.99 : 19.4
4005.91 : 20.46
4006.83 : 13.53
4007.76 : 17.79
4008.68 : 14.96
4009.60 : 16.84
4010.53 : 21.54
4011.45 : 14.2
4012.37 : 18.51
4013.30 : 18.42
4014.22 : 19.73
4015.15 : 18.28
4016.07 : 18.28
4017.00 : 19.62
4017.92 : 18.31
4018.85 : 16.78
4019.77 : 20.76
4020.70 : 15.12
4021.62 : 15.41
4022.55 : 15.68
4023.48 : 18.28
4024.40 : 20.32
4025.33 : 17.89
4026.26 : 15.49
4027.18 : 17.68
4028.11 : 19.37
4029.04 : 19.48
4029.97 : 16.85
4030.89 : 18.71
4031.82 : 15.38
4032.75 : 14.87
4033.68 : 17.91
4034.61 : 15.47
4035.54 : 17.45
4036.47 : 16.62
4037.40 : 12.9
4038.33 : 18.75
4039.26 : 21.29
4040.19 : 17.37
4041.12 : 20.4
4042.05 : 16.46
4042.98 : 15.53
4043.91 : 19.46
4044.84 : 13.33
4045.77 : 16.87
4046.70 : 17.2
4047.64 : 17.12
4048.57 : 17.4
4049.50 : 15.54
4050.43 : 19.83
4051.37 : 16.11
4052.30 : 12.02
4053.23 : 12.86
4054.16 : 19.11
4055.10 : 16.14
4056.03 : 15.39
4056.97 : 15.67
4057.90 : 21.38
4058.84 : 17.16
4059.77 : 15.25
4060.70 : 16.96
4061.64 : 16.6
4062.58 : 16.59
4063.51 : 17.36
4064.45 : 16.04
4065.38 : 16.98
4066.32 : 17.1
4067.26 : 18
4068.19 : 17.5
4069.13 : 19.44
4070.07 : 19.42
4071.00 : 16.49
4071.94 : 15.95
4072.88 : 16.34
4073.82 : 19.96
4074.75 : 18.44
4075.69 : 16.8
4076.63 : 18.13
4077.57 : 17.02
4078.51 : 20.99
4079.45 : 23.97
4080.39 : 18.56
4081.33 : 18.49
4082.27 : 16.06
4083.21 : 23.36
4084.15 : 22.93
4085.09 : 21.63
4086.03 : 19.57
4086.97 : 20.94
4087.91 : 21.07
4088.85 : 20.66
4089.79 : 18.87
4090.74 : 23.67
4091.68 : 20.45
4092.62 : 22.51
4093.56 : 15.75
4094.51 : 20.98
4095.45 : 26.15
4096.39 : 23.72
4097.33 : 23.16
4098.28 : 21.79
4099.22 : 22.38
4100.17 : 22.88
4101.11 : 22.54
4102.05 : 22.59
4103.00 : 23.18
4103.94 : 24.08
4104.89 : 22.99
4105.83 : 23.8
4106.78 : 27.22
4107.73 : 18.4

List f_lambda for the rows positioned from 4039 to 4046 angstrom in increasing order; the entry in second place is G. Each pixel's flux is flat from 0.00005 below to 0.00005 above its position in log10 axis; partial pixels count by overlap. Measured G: 15.53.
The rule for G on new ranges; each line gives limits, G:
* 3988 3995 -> 17.45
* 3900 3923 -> 15.95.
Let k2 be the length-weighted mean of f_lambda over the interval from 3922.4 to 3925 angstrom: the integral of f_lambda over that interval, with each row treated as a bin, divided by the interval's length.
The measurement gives 18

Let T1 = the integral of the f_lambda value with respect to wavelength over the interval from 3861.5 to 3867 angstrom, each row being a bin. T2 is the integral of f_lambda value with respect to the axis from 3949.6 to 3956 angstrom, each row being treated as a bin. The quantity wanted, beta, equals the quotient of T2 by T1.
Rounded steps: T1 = 130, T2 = 131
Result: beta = 1.00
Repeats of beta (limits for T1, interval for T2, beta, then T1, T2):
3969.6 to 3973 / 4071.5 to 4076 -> 1.03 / 77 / 79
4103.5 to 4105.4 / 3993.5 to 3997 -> 1.32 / 45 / 59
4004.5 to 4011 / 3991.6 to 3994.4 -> 0.46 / 116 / 53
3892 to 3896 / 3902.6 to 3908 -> 1.10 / 96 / 106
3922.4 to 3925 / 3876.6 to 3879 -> 1.17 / 47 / 56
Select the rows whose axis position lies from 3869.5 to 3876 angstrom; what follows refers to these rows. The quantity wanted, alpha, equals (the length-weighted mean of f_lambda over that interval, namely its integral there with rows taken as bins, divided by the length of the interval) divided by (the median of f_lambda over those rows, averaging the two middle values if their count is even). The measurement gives 1.01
